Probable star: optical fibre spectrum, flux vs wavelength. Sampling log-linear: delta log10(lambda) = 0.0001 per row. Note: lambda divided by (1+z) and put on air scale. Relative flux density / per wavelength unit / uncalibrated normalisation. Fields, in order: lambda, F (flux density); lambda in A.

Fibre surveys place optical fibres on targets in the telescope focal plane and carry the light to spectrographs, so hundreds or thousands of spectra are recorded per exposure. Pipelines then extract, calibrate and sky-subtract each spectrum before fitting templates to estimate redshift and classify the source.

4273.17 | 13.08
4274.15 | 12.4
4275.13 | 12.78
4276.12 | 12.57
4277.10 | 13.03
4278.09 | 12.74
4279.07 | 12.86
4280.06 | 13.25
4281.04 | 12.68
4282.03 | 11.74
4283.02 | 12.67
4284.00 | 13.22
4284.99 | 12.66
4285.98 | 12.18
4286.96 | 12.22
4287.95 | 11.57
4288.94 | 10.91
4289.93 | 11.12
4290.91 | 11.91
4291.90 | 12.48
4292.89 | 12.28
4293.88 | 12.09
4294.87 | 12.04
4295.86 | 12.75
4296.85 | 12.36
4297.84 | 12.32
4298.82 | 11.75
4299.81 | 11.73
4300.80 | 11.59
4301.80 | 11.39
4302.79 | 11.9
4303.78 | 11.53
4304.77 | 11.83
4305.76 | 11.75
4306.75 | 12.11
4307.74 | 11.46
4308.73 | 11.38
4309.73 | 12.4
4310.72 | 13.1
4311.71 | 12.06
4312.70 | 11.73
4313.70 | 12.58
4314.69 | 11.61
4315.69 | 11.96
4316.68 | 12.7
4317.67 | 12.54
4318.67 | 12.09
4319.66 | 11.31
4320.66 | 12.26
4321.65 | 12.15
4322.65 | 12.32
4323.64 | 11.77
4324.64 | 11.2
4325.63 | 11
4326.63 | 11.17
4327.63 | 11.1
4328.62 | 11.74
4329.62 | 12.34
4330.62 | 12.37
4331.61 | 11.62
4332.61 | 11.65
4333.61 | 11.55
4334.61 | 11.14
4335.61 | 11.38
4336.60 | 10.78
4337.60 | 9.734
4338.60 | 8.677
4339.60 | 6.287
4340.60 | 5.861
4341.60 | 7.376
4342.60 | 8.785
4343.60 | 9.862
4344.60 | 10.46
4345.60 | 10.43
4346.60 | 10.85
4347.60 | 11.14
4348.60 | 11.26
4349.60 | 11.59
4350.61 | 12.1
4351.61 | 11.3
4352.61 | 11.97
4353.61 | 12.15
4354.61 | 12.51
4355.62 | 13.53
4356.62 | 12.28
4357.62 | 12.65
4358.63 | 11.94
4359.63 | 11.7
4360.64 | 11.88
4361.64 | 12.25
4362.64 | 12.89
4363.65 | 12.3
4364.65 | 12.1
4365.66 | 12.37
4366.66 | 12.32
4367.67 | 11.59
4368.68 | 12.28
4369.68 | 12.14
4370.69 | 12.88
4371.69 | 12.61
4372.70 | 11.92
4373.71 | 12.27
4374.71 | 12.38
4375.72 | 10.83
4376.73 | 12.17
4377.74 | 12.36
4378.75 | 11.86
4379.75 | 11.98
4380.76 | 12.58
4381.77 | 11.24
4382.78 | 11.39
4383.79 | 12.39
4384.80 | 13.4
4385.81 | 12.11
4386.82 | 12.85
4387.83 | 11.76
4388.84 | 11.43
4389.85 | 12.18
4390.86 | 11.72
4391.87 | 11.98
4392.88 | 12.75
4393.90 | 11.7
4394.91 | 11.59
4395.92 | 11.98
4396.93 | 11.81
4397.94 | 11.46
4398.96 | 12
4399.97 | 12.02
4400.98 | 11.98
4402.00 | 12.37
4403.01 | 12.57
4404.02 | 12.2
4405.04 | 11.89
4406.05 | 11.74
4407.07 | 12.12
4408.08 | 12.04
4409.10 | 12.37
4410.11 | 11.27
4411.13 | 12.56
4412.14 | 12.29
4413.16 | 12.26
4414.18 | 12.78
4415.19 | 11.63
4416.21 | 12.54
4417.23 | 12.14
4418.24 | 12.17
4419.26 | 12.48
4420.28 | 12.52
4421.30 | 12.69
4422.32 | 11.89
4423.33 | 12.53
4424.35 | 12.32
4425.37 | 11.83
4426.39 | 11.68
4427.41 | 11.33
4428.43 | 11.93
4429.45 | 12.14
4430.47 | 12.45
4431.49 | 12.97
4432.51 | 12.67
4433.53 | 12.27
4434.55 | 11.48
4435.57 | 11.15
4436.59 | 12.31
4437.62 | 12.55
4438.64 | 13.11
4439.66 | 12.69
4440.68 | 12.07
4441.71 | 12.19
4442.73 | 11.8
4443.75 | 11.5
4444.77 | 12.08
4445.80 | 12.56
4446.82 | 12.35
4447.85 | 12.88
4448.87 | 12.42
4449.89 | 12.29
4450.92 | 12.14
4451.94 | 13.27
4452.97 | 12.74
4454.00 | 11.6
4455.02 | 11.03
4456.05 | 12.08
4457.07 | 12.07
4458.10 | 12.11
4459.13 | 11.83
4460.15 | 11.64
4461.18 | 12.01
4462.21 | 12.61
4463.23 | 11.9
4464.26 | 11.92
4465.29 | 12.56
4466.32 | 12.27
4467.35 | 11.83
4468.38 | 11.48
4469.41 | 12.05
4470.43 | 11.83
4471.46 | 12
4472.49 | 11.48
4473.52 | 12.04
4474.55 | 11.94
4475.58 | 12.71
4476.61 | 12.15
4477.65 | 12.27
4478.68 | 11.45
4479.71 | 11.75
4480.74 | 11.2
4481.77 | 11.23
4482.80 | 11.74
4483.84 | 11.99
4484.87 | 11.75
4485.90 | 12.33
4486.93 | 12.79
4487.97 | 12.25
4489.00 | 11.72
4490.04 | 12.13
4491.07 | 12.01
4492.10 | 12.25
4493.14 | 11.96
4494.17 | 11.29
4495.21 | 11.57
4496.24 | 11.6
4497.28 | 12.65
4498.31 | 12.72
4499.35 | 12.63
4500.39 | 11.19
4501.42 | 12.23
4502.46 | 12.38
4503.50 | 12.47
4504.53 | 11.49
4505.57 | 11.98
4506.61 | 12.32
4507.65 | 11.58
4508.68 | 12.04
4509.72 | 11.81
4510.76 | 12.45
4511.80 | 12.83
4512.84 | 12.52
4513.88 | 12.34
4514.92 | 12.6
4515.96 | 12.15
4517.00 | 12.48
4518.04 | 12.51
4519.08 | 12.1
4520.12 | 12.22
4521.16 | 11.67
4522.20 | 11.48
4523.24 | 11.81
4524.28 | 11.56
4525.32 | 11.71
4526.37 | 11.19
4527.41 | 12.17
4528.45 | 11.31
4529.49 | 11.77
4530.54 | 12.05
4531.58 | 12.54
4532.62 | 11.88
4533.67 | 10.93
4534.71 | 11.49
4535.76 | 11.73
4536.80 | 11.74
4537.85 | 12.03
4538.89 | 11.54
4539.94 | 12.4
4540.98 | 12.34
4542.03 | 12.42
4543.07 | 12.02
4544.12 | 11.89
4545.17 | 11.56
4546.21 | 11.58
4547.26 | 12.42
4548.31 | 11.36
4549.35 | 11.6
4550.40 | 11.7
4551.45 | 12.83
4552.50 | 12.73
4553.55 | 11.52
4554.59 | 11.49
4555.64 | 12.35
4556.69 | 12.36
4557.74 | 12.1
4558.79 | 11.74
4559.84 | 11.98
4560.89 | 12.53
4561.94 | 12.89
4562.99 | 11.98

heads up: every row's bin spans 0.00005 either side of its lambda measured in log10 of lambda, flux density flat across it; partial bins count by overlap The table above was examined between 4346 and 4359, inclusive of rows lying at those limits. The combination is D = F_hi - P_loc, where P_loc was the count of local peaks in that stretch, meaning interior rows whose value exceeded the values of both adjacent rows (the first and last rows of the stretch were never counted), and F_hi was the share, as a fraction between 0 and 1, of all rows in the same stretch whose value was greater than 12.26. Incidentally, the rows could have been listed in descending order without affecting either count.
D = -2.69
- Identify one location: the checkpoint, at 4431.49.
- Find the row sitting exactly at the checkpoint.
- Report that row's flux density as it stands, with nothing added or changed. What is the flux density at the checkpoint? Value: 12.97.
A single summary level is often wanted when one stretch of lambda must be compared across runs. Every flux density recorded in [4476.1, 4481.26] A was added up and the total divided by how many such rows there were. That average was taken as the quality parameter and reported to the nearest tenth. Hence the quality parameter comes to 11.8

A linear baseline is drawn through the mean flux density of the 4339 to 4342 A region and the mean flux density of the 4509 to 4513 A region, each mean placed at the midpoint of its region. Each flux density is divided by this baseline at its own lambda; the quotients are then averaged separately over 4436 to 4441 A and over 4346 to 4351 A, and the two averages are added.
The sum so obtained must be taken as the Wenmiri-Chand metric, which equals 2.9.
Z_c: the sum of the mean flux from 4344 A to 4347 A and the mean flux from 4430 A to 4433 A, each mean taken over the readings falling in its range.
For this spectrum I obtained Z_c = 23.3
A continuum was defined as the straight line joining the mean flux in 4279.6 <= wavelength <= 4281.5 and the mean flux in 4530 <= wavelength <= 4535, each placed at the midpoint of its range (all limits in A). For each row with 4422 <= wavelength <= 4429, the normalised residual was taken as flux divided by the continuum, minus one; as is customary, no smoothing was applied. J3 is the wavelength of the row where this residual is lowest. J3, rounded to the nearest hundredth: 4427.41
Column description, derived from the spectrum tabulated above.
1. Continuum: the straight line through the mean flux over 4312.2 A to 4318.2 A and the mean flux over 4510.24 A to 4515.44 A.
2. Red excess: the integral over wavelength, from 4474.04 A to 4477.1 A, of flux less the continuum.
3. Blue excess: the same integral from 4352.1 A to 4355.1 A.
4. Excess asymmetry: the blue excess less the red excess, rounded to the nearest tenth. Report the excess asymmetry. 0.5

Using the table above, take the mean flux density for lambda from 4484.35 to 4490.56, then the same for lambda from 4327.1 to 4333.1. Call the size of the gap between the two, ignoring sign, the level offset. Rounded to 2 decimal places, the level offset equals 0.36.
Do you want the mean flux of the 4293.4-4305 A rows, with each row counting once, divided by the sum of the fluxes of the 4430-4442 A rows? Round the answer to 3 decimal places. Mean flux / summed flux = 0.081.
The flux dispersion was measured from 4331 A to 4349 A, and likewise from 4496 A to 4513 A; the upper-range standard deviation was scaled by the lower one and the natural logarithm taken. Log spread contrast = -1.3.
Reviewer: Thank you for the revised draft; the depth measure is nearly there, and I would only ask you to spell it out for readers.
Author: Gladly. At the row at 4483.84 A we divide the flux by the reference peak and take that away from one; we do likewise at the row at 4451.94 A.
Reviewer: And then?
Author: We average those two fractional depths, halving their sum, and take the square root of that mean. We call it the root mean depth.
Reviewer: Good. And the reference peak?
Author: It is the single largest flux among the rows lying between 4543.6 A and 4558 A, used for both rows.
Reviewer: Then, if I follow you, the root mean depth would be 0.12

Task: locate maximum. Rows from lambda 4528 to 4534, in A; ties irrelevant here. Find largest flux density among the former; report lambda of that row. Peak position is 4531.58 A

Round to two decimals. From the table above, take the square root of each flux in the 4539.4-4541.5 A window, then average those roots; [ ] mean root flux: 3.52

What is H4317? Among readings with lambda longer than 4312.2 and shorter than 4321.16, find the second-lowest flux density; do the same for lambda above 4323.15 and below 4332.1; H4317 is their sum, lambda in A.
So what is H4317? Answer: 22.7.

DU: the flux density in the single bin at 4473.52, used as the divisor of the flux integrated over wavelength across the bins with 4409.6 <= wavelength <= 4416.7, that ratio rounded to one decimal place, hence 7.2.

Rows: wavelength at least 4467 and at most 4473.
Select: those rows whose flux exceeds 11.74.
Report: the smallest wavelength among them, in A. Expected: 4467.35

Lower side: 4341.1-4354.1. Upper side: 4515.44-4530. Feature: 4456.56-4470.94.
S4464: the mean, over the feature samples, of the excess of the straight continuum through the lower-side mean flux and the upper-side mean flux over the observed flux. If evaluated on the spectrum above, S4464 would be -0.53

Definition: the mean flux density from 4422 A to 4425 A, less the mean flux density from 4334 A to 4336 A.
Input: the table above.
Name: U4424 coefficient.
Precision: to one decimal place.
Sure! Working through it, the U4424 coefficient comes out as 1.0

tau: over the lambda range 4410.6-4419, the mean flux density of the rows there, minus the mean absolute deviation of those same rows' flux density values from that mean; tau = 12.0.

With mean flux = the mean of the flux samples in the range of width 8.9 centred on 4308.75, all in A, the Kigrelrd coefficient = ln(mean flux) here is 2.48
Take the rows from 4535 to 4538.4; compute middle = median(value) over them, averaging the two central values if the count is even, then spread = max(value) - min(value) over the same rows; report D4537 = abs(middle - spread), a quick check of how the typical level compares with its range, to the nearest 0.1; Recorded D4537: 11.4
